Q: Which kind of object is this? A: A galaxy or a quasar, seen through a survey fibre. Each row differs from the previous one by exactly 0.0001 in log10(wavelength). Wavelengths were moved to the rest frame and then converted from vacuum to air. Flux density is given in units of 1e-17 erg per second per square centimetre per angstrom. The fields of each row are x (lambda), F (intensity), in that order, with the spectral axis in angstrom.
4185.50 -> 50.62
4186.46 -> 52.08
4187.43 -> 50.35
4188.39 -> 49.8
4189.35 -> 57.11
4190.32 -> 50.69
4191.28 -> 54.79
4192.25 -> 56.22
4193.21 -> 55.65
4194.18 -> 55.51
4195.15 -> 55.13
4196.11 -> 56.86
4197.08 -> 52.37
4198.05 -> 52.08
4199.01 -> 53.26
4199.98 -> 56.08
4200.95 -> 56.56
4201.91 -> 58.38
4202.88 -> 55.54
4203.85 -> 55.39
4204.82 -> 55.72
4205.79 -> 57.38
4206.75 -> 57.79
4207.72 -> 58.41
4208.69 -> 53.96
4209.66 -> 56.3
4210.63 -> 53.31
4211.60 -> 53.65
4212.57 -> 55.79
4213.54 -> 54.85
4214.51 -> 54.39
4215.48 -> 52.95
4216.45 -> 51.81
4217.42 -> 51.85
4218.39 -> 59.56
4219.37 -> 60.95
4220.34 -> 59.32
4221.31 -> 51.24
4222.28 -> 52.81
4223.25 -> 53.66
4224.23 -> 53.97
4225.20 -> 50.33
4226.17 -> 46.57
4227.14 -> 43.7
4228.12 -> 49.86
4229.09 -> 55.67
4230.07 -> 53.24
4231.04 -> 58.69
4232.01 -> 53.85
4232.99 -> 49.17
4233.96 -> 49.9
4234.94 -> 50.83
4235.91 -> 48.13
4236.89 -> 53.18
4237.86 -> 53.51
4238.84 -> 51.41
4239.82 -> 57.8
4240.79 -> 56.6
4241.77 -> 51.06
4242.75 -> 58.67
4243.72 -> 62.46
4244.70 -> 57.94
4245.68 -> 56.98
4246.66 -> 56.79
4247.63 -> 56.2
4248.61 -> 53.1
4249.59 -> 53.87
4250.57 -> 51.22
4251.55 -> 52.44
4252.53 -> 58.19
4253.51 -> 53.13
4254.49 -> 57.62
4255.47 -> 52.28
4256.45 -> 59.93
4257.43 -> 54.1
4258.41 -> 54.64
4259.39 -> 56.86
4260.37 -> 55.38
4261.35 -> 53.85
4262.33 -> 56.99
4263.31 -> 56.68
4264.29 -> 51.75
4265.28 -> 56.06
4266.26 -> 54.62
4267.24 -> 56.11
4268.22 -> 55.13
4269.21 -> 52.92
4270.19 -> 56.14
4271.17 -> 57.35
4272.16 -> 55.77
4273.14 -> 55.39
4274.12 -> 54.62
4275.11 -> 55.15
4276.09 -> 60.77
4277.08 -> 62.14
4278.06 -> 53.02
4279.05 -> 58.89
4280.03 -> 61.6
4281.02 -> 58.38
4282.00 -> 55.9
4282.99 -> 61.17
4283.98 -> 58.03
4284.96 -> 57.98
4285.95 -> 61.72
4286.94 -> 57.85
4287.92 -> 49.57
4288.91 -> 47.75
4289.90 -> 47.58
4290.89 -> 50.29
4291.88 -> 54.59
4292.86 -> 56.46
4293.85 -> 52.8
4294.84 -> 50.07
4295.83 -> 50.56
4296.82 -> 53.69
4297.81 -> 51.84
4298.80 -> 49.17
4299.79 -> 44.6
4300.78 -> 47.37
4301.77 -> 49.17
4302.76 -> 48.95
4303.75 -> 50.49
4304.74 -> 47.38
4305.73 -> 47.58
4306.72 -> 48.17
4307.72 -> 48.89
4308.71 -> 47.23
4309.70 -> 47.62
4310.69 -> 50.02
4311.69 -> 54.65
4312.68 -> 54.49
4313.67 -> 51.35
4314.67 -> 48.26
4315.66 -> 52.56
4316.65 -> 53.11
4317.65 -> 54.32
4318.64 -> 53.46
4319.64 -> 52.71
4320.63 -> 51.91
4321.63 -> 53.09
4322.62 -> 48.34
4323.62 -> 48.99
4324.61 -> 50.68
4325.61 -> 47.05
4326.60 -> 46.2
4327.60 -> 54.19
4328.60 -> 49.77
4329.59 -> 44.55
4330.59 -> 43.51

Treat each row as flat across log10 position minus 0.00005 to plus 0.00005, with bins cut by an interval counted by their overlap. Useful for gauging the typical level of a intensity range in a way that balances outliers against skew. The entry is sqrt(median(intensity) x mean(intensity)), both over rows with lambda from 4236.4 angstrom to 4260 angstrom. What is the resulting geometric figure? 55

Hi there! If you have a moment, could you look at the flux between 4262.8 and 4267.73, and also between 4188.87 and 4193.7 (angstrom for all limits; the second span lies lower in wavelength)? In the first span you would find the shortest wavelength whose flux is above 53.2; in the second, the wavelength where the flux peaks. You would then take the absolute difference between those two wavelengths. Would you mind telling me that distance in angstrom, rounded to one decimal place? 74.0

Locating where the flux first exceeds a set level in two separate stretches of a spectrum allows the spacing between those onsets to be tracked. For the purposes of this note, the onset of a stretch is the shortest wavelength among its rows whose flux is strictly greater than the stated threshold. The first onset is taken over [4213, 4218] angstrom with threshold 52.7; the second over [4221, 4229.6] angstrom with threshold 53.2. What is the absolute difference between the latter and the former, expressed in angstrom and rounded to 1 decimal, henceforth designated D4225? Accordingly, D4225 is 9.7 angstrom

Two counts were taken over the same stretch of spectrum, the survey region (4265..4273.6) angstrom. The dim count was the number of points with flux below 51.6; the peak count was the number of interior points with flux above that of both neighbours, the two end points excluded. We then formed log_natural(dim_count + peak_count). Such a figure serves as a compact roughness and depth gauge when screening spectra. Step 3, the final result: 0.69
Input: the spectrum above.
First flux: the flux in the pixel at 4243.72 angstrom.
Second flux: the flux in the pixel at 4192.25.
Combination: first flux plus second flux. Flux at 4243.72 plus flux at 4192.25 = 119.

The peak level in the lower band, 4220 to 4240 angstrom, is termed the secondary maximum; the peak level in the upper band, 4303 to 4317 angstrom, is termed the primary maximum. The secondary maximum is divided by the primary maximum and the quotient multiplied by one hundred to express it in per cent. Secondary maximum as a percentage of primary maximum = 109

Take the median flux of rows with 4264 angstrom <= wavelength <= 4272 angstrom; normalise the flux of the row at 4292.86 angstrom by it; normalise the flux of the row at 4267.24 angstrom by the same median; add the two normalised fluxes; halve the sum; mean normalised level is 1.01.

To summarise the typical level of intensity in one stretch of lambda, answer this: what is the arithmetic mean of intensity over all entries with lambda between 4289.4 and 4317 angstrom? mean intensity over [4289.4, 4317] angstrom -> 50.3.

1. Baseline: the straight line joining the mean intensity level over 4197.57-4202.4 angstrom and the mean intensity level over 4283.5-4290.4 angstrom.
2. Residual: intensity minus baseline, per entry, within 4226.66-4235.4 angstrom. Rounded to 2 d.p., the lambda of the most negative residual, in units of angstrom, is 4227.14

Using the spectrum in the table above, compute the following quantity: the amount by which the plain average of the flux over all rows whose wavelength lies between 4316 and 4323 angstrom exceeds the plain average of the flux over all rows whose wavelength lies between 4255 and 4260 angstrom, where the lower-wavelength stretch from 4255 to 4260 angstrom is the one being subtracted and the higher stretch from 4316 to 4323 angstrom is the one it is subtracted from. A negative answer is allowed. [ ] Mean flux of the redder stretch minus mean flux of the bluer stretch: -3.1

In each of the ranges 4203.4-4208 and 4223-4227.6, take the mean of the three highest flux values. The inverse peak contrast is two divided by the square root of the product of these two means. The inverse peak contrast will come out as 0.0362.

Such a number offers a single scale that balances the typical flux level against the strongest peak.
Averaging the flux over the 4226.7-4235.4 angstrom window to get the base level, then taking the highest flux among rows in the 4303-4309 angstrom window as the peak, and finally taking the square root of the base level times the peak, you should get 51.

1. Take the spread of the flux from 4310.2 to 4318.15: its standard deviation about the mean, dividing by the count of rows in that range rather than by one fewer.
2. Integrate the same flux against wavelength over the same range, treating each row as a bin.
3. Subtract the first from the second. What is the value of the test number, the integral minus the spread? 414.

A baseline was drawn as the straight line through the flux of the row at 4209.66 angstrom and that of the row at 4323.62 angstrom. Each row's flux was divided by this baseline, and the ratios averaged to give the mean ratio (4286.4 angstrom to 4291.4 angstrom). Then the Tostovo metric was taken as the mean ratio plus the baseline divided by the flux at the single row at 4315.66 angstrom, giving 1.93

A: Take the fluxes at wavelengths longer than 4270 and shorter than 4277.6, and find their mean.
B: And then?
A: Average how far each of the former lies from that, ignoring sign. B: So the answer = 2.2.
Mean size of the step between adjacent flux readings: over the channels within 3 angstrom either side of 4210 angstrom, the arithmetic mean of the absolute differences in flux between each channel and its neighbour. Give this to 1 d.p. 2.5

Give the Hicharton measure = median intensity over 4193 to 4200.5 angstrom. 55.3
